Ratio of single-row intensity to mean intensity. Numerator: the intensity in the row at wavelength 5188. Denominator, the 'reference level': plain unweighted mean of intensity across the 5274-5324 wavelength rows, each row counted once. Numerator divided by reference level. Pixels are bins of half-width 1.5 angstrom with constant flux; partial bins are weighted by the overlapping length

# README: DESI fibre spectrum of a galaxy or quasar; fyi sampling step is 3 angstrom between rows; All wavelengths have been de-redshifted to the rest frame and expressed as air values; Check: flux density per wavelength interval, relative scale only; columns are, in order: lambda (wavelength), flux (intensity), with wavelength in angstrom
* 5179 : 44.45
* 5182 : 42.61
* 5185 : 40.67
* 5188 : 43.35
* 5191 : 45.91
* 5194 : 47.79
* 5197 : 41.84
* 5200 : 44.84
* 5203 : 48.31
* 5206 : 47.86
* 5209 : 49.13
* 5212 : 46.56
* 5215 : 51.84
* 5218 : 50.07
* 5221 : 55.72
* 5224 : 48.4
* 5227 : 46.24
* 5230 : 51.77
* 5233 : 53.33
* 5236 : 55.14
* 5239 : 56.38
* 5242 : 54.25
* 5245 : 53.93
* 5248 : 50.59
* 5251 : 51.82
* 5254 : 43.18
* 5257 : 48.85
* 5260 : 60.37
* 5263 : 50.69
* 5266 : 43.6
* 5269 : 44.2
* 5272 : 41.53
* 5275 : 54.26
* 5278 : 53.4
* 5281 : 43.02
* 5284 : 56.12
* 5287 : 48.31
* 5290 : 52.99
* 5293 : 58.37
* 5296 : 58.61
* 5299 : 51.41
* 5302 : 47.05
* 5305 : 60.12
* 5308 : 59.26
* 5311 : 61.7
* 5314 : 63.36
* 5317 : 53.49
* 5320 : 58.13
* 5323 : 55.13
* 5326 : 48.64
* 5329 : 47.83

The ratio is 0.788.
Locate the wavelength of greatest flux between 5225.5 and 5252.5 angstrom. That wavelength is 5239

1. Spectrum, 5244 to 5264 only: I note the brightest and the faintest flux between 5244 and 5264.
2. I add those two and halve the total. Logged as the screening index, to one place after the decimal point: 51.8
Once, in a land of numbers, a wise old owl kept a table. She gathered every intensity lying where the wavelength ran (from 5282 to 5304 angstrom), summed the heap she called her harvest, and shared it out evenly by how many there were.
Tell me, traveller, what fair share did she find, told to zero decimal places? 53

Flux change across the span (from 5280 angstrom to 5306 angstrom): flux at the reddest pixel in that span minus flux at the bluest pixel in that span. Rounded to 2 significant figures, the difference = 17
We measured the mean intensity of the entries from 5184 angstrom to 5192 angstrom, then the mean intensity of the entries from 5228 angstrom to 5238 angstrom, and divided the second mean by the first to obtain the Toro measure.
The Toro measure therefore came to 1.23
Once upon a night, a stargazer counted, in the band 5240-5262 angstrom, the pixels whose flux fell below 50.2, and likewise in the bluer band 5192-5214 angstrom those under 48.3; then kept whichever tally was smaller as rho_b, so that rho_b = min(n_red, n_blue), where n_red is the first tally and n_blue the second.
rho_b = 2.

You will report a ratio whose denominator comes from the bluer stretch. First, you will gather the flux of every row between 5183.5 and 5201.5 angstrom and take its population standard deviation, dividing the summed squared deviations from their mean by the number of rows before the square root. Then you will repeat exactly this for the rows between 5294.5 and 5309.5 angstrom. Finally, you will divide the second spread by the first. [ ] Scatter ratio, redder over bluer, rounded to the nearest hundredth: 2.14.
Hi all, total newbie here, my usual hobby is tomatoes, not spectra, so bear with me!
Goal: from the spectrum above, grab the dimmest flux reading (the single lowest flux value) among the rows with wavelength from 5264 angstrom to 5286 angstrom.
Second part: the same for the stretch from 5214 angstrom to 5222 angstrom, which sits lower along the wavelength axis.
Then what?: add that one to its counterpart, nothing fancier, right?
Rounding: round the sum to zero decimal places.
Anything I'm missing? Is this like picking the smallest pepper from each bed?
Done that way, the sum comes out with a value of 92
